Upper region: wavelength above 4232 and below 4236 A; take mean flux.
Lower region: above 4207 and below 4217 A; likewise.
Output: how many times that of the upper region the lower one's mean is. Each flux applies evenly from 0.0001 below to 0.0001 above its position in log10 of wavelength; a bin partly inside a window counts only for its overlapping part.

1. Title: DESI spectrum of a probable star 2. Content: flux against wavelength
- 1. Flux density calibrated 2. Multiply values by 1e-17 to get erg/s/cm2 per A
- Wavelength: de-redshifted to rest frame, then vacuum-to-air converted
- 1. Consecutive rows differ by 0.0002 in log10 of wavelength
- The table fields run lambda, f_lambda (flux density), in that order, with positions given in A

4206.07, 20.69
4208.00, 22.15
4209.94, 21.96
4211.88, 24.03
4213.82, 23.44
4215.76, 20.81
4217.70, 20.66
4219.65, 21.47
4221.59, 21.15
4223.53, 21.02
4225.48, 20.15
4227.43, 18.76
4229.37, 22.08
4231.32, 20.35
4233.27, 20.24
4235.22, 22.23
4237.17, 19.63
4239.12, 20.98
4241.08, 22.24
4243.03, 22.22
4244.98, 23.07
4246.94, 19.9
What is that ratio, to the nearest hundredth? 1.06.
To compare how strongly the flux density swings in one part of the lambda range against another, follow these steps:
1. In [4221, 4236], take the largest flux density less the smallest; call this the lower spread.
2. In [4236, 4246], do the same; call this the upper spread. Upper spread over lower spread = 1.0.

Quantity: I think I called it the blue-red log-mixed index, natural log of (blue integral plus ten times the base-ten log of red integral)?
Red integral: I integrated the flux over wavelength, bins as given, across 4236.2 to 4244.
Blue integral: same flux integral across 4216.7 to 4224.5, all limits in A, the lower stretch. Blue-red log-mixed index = 5.23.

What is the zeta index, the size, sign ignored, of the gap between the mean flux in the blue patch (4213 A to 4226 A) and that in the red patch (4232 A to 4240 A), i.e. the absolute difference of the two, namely 0.5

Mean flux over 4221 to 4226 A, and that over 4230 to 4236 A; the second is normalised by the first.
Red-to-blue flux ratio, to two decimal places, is 1.01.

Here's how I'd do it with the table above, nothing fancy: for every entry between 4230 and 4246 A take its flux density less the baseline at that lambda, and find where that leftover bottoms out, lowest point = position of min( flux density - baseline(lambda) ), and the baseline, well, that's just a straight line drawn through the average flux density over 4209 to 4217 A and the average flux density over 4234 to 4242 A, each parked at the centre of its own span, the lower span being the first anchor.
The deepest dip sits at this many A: 4237.17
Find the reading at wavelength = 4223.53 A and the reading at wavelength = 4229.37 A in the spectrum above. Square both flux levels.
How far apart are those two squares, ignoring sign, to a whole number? 46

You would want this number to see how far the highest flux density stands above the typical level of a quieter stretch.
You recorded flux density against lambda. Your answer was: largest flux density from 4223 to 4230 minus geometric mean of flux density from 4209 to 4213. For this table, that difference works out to -0.89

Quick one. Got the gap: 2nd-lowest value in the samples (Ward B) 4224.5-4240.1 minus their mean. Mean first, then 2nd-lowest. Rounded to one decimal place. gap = -0.9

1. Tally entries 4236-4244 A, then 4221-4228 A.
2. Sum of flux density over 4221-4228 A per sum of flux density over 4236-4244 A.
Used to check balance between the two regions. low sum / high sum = 0.95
